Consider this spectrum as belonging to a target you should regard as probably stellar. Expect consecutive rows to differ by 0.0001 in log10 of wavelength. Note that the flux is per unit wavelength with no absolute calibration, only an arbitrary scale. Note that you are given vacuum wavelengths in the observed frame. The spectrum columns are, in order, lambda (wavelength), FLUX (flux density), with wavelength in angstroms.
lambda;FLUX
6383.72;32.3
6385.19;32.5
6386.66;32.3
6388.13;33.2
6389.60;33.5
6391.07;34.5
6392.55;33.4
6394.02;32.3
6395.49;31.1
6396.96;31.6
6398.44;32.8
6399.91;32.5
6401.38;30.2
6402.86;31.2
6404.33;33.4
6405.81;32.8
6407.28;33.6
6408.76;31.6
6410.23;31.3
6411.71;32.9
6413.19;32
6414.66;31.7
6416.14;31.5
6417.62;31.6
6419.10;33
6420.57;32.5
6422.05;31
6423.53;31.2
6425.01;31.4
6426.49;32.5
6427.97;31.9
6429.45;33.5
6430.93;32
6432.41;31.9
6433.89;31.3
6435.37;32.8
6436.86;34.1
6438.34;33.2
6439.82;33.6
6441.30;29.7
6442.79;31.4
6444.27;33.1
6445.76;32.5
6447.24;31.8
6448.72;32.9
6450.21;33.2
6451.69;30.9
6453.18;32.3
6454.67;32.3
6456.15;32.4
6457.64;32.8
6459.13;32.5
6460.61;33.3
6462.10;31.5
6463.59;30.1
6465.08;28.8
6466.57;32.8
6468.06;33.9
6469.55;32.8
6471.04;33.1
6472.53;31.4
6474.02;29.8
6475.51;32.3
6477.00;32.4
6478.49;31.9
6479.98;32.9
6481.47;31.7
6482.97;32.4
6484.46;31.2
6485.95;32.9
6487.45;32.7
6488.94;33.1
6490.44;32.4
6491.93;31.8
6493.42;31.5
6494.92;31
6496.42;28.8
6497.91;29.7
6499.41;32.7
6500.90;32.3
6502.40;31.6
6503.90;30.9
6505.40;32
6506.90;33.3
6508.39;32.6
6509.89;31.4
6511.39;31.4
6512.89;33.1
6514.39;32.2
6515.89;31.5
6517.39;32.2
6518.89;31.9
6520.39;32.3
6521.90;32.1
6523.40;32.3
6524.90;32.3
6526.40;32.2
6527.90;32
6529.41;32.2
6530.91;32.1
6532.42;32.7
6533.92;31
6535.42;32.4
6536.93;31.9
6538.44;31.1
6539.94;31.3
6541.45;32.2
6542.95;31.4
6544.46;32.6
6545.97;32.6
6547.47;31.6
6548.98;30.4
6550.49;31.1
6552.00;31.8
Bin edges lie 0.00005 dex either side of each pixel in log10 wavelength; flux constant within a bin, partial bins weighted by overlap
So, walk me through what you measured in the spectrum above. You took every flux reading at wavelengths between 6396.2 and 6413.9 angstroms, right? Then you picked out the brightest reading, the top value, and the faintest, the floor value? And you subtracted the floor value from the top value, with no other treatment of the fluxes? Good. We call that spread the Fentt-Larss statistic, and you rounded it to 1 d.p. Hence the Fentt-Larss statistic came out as 3.4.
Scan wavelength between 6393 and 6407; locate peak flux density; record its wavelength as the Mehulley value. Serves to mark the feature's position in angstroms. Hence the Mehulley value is 6404.33 angstroms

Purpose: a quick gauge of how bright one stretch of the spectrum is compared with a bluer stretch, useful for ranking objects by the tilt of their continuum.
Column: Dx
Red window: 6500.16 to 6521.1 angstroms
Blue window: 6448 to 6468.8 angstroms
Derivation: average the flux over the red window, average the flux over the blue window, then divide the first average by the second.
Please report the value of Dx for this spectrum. 0.998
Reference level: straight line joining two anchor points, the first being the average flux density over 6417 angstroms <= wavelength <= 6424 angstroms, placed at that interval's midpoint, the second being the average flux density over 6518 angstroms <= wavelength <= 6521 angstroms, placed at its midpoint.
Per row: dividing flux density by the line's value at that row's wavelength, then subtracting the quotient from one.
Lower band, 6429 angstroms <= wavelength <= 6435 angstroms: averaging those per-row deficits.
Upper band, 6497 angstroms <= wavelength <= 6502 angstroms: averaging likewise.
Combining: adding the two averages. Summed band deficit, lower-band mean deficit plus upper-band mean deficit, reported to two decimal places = 0.01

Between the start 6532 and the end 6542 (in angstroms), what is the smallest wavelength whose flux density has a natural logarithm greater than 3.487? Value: 6532.42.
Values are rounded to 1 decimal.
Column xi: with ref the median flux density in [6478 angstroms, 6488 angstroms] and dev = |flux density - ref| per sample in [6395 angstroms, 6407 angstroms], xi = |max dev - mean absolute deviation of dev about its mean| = 1.7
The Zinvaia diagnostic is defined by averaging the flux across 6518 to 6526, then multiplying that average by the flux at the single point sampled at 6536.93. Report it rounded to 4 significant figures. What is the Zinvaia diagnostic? 1027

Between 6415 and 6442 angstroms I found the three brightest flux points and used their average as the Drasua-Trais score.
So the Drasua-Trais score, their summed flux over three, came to 33.7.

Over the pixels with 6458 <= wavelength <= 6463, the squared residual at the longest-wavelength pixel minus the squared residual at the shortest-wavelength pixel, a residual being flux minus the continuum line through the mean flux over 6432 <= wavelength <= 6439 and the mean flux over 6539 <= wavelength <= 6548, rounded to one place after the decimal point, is 1.0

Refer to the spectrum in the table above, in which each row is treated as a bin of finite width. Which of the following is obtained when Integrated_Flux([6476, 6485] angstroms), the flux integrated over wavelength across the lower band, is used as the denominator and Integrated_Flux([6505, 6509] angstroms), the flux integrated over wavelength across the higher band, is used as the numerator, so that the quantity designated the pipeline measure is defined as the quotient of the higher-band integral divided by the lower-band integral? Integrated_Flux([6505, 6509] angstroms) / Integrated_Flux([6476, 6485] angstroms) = 0.5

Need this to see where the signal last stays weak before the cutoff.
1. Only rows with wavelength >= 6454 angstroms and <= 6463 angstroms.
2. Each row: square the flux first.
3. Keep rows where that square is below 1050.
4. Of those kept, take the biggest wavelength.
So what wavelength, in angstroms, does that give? 6462.10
